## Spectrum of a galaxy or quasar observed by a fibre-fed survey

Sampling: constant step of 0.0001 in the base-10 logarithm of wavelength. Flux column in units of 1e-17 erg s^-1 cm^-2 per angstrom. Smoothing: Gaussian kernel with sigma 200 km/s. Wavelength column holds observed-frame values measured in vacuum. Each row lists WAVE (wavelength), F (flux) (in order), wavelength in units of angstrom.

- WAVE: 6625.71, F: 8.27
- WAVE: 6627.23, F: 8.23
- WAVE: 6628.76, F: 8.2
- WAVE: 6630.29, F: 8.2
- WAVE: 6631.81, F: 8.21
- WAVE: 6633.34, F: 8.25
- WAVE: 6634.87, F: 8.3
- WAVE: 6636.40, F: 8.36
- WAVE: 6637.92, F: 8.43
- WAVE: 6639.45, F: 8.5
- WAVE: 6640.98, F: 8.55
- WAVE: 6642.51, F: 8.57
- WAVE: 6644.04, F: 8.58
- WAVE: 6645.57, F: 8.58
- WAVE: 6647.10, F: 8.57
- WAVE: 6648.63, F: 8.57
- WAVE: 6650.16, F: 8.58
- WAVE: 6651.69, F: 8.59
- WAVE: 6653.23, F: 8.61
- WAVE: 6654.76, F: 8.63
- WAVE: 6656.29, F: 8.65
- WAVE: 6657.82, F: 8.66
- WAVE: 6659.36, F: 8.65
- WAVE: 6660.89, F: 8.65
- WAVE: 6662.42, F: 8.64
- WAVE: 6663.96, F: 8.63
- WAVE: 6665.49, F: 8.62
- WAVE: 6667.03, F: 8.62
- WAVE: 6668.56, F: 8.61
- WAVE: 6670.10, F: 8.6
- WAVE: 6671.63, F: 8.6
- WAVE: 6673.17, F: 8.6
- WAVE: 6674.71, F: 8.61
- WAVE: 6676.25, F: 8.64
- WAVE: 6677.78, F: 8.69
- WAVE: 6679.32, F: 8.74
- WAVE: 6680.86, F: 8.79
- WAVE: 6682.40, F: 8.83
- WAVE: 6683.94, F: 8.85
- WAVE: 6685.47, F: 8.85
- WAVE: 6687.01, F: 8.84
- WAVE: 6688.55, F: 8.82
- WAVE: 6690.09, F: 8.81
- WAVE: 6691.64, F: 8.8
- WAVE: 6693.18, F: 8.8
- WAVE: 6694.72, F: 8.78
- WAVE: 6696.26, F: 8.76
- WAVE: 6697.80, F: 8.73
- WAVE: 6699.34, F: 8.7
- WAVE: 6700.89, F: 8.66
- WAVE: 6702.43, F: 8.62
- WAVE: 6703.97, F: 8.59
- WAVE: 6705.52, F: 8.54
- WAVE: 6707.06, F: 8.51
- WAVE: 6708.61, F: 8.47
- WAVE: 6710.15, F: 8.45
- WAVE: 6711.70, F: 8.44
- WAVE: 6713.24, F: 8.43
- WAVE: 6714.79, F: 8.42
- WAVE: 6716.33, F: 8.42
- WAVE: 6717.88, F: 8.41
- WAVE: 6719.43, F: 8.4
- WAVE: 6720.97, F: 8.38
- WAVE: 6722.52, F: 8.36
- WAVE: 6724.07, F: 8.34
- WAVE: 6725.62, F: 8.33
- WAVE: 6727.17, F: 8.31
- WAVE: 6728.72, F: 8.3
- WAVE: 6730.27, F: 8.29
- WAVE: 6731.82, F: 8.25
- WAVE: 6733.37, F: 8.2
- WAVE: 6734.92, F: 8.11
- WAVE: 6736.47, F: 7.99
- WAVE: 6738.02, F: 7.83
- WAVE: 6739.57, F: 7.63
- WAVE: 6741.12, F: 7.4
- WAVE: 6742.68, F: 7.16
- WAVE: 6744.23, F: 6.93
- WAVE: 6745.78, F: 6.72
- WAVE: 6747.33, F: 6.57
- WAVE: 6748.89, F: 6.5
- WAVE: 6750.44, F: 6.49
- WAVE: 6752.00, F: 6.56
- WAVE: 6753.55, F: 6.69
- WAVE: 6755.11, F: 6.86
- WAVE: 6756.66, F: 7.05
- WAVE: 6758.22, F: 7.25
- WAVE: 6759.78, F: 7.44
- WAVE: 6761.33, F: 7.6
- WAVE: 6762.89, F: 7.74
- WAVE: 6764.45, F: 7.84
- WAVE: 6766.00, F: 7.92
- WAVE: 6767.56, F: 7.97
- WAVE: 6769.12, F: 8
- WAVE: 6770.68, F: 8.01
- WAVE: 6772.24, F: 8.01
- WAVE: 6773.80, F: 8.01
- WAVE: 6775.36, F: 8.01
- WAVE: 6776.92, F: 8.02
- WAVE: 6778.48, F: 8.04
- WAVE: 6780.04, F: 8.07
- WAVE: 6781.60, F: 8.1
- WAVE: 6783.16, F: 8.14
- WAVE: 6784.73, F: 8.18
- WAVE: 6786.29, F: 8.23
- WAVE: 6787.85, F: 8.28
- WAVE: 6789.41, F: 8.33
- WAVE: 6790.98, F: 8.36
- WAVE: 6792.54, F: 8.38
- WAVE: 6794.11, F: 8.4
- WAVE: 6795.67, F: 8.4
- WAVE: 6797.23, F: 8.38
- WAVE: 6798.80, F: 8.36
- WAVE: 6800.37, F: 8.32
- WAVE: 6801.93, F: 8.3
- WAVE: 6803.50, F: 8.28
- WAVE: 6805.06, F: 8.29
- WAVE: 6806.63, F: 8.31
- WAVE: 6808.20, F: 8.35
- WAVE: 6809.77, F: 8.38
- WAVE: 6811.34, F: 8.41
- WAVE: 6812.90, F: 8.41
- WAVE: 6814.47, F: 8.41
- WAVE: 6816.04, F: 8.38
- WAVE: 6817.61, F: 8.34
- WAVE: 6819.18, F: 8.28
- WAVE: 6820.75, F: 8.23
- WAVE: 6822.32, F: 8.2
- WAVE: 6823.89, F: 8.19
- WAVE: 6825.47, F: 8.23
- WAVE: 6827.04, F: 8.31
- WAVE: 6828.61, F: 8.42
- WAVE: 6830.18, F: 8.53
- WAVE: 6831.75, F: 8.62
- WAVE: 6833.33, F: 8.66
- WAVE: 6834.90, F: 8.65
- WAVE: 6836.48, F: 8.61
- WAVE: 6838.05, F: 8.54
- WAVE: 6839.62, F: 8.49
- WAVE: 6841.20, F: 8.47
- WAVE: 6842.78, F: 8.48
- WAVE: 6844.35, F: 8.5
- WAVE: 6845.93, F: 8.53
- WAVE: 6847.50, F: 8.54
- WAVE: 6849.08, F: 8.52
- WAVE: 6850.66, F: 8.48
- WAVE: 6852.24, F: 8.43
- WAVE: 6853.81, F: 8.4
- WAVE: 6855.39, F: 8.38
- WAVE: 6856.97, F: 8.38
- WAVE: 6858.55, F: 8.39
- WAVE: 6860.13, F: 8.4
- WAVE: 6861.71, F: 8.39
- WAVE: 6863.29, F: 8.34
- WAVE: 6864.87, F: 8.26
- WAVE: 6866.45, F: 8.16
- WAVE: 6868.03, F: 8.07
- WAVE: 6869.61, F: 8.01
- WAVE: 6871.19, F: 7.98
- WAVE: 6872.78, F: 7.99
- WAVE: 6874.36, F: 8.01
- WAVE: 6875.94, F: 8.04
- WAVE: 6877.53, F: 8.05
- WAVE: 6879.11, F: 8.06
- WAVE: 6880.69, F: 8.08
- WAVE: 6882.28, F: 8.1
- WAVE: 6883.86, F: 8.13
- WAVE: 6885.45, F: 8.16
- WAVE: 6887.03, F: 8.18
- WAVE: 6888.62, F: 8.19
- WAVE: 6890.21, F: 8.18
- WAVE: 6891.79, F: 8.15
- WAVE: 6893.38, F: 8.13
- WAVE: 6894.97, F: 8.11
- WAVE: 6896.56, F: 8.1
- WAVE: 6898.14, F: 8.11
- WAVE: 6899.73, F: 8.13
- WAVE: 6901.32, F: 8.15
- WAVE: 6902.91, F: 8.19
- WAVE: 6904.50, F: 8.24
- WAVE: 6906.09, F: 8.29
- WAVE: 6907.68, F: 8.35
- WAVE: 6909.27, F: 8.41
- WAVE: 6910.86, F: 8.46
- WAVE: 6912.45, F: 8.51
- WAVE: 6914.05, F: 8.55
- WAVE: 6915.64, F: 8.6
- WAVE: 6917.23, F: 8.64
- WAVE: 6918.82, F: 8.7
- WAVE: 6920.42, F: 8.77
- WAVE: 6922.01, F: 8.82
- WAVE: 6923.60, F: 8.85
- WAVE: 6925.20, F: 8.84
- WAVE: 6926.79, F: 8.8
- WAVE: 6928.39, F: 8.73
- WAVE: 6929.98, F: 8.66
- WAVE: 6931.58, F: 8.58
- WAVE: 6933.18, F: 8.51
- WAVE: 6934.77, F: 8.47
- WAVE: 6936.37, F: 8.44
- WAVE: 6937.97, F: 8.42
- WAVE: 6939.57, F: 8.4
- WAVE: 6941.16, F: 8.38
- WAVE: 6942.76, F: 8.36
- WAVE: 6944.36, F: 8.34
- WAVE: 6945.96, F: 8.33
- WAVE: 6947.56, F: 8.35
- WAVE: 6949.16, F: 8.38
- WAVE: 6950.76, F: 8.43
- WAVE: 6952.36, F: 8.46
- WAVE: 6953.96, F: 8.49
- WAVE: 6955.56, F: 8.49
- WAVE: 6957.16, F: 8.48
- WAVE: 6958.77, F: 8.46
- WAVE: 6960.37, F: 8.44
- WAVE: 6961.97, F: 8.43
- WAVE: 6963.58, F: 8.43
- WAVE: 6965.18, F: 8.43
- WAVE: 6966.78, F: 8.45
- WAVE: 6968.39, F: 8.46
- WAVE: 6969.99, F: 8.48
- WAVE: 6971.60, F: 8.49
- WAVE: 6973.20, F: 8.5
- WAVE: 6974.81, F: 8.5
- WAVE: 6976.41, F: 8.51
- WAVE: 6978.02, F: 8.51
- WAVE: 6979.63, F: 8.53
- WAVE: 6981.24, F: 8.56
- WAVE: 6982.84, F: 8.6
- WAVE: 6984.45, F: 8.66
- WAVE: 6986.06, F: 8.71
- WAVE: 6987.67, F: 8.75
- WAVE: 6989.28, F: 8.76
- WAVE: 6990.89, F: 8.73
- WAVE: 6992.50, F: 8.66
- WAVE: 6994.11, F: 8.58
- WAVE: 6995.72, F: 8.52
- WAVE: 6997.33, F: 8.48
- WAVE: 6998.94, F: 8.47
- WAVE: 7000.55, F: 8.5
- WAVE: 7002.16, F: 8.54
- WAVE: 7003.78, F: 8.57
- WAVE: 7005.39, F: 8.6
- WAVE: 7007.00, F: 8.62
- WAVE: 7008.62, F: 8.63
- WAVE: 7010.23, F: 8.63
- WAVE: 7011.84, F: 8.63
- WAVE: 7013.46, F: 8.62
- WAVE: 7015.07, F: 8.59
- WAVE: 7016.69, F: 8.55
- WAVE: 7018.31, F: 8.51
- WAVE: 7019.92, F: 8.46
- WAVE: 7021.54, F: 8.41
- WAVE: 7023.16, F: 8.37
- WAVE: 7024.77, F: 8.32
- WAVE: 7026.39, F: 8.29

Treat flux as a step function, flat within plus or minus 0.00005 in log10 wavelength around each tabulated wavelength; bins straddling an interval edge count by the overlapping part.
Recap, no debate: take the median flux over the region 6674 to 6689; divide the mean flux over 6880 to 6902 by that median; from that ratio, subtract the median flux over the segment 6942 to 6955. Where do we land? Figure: -7.45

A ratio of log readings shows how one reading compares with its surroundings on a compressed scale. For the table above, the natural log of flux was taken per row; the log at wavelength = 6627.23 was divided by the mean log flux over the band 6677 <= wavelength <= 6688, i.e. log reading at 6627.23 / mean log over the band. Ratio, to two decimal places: 0.97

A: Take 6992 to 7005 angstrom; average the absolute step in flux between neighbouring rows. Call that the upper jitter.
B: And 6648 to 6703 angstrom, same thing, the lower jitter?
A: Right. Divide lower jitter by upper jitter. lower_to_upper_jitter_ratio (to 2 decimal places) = 0.43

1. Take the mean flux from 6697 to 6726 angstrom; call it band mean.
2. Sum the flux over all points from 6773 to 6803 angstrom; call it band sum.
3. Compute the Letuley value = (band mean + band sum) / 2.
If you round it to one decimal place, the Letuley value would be 82.4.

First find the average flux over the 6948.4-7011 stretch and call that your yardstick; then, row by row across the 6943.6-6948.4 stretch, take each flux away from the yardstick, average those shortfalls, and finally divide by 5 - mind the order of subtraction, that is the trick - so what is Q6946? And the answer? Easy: 0.039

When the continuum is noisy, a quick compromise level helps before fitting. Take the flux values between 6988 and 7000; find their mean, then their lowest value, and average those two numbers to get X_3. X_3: 8.54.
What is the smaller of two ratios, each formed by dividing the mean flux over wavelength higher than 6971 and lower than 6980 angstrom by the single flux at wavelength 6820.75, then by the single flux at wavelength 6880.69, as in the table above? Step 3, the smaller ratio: 1.03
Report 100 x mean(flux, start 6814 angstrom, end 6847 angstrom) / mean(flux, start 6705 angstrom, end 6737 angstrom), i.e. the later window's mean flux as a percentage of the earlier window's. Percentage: 101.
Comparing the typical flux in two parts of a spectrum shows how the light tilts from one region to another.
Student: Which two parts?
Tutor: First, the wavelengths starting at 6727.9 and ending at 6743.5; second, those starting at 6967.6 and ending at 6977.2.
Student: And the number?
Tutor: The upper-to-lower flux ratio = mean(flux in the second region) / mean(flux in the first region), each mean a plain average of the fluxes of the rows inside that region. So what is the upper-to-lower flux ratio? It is 1.07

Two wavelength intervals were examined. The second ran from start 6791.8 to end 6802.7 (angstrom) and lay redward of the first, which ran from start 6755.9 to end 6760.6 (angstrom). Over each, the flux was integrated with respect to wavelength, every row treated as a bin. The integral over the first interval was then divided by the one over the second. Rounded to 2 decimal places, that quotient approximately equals 0.37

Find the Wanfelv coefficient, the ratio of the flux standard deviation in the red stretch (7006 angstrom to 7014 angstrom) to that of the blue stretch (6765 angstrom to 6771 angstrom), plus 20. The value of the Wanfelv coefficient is 20.1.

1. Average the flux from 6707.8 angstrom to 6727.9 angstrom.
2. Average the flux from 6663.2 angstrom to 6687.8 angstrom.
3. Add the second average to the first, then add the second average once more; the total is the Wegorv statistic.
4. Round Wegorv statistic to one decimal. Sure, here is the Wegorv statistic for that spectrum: 25.8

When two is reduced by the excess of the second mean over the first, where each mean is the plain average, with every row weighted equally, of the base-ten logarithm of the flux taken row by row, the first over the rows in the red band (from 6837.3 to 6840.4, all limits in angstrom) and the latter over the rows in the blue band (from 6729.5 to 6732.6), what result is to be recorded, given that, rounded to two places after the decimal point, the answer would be 2.01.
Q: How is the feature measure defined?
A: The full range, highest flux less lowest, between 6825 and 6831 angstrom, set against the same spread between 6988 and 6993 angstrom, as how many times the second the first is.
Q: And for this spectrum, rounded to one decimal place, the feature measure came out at 3.0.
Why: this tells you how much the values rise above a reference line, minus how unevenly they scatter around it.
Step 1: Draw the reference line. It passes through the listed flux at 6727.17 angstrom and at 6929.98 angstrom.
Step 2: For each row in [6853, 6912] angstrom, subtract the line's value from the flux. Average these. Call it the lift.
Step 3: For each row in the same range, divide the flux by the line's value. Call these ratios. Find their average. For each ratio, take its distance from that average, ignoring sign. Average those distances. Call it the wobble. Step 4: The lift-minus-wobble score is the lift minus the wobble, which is -0.40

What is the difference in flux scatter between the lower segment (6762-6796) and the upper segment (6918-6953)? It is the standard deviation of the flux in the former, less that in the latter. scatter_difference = 0.00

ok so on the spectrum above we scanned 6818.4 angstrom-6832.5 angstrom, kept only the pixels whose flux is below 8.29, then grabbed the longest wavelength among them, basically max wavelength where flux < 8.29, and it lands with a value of 6825.47 angstrom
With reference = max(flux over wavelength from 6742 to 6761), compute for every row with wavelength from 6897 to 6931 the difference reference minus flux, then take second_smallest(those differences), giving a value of -1.40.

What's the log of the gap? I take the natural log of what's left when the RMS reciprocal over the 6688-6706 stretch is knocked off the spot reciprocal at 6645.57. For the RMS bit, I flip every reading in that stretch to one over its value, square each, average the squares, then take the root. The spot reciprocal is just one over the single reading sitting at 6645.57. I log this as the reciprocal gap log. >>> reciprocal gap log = -6.3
